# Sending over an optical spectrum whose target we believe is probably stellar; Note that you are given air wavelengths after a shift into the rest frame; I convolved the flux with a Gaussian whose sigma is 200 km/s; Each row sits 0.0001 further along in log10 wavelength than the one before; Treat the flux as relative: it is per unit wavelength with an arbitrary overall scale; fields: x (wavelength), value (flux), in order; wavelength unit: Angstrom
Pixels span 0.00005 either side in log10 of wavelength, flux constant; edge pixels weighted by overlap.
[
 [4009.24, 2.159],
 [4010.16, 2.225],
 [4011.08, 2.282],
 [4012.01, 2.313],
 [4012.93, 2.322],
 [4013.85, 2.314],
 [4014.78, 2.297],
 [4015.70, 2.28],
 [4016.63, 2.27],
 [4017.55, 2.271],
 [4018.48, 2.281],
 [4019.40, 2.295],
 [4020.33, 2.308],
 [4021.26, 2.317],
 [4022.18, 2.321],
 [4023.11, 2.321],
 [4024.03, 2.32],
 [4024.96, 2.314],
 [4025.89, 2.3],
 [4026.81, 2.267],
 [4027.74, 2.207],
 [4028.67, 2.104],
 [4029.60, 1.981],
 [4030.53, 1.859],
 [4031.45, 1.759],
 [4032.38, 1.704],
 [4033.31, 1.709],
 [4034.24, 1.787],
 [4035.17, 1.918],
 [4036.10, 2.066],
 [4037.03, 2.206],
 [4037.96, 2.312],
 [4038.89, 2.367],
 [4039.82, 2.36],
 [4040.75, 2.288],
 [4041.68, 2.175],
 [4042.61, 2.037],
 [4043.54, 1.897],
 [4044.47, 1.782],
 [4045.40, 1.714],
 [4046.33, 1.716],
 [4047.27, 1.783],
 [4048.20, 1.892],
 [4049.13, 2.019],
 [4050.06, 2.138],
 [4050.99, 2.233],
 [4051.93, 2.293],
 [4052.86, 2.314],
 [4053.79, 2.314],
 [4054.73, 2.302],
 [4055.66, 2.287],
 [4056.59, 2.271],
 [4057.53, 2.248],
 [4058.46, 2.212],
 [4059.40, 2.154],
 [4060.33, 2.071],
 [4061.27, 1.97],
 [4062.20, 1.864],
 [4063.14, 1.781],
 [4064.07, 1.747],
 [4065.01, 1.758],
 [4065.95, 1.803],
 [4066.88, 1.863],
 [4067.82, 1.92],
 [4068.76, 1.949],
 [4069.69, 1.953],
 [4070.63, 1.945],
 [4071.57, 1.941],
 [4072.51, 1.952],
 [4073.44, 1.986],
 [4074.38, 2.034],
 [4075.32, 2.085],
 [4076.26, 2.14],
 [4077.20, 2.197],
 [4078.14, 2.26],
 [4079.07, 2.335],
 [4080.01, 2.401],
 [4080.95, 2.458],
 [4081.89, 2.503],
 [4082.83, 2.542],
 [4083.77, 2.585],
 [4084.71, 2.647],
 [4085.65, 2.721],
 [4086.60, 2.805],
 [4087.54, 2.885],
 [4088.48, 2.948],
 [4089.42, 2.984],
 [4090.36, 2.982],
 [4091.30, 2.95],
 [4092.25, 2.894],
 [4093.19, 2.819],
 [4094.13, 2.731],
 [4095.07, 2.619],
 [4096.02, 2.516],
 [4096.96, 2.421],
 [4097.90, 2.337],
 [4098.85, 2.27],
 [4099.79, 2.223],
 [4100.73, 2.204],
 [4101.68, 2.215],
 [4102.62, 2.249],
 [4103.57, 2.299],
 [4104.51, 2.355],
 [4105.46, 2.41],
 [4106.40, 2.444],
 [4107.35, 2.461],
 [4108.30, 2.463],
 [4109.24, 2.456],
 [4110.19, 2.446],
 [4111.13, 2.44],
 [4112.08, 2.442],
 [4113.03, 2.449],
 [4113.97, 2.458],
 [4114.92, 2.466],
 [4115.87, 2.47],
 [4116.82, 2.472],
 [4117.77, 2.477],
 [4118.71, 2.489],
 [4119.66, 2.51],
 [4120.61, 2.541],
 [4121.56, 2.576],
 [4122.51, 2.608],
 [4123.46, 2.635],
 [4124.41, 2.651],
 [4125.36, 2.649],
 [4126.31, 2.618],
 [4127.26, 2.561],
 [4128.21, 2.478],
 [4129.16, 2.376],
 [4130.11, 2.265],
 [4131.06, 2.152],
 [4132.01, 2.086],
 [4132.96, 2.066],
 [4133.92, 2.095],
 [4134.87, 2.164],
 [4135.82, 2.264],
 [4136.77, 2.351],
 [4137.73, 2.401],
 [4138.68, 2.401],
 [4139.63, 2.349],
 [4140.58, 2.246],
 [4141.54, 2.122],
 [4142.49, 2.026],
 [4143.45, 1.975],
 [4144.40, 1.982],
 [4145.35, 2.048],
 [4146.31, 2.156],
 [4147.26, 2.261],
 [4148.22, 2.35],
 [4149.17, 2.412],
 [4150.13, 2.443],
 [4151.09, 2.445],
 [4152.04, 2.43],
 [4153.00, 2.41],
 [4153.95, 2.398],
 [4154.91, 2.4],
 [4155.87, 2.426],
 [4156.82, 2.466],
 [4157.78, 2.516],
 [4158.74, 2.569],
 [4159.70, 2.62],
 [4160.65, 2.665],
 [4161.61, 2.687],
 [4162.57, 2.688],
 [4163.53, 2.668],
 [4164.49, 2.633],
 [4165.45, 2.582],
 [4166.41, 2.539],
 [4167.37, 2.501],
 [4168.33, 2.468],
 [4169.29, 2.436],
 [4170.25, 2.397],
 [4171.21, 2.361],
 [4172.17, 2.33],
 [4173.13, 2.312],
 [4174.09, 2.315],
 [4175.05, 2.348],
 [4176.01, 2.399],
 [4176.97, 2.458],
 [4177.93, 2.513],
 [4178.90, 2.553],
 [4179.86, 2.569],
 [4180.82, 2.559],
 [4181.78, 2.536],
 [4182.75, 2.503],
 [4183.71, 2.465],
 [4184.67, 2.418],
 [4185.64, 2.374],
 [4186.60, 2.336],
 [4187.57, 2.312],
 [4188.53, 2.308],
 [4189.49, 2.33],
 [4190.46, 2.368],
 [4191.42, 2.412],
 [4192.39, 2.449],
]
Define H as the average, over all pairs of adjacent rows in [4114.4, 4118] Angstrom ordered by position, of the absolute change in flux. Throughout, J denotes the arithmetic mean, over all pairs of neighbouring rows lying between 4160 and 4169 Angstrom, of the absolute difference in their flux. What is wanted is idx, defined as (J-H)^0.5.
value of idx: 0.16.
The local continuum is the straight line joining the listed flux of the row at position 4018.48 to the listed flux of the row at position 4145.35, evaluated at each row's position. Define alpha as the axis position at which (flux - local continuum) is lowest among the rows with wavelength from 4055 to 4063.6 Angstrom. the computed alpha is 4063.14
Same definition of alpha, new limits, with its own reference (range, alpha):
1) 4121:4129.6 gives 4129.16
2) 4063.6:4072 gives 4064.07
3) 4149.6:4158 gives 4153.95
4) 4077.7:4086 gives 4078.14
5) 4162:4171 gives 4170.25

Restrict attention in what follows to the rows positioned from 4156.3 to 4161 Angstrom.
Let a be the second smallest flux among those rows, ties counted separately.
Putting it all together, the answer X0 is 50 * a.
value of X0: 126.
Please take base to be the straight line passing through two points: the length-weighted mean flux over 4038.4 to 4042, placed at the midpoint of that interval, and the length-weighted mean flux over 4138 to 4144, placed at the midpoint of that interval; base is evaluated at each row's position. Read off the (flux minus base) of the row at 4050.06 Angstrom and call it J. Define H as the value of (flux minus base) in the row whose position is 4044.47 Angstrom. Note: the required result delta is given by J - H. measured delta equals 0.4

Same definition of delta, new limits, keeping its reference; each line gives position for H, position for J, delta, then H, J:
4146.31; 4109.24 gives 0.3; 0.0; 0.2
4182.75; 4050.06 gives -0.5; 0.4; -0.2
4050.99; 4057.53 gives 0.0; -0.1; 0.0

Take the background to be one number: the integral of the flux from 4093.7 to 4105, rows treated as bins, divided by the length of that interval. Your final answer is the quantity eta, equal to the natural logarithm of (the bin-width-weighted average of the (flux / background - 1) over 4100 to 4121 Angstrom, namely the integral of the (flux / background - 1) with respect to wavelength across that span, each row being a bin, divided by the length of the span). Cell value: -3.9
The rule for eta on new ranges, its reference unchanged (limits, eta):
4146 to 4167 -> -2.9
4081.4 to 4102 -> -2.2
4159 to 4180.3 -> -2.9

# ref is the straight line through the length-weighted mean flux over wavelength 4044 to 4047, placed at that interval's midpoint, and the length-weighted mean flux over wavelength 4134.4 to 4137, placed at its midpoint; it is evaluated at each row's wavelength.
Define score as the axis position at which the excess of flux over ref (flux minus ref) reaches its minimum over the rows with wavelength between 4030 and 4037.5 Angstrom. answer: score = 4033.31 Angstrom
